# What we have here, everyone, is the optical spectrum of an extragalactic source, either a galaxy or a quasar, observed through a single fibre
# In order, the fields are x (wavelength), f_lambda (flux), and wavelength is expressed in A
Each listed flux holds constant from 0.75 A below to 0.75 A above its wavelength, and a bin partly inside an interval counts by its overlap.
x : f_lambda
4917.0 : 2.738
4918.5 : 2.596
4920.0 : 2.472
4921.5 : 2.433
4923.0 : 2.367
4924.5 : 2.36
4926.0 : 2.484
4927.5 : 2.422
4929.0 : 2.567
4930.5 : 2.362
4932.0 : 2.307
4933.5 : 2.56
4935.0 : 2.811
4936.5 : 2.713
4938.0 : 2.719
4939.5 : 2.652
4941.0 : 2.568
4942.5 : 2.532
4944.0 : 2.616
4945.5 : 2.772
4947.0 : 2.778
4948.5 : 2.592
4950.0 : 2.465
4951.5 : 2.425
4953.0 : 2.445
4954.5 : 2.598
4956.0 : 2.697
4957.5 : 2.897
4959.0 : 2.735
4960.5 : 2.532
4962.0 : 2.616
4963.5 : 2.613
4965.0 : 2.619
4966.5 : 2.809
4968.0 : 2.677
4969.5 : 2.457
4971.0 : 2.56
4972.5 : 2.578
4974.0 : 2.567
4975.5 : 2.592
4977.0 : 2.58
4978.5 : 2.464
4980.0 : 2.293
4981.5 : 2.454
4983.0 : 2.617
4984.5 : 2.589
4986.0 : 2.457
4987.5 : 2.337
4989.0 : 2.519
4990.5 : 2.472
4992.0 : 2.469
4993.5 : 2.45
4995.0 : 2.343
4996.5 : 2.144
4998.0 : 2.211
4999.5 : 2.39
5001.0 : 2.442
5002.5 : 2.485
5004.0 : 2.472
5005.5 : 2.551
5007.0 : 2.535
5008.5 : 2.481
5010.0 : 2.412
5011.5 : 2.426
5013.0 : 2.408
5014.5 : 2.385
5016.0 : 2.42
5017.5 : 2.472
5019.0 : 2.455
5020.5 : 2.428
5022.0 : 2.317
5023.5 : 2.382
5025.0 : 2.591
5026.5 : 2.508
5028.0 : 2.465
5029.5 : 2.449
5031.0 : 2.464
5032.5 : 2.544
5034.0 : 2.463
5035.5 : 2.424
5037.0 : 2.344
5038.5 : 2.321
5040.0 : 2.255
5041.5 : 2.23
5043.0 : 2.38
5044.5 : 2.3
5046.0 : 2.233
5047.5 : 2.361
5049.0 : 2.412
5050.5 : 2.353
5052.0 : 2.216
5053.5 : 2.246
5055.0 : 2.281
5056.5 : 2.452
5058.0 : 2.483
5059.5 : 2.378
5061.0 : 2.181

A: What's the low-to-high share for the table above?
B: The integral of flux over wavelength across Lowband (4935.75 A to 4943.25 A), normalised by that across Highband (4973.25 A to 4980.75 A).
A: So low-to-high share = 1.06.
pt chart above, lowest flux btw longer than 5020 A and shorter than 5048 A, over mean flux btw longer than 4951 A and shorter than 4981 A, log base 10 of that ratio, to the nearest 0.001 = -0.065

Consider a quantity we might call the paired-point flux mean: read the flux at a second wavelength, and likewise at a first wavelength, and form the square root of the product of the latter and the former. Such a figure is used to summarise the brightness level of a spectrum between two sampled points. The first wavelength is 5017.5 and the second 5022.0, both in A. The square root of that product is 2.39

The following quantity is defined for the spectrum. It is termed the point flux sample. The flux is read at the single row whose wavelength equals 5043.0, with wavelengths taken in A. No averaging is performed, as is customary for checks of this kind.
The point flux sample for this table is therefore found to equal 2.38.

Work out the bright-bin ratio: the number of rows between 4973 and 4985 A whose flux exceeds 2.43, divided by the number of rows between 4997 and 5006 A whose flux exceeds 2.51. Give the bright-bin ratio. 7.0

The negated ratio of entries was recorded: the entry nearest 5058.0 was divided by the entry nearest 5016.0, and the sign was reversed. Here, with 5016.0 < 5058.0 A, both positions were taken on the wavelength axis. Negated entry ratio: -1.03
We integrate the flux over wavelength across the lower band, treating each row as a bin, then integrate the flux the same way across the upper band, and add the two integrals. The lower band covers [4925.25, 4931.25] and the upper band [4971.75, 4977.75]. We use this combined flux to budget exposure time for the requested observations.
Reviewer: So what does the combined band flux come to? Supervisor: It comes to 30.2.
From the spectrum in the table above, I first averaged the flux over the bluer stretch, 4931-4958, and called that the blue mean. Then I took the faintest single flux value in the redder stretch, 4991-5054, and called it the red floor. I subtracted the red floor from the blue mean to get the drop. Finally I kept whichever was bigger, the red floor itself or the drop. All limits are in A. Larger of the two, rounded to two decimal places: 2.14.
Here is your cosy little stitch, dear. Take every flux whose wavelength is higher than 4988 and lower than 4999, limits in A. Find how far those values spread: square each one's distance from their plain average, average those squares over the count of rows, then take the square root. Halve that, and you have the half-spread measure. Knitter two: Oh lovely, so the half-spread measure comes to 0.07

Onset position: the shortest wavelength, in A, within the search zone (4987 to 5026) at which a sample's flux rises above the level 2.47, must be 4989.0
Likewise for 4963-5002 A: 4963.5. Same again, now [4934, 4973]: 4935.0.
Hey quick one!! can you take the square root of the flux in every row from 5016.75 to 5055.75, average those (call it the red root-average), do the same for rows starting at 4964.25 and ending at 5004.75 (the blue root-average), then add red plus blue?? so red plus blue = 3.12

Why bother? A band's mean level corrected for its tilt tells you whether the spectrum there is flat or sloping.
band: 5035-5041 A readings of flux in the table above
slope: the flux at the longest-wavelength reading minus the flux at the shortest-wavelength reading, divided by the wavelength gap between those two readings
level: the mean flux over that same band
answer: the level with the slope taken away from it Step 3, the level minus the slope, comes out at 2.37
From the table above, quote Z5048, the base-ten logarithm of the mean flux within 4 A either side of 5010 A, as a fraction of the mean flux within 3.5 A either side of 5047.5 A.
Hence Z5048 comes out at 0.022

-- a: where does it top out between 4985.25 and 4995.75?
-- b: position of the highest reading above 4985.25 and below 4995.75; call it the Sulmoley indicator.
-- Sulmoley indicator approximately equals 4989.0 A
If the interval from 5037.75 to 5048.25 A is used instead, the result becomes 5043.0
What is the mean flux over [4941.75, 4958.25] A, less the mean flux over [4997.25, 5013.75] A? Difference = 0.182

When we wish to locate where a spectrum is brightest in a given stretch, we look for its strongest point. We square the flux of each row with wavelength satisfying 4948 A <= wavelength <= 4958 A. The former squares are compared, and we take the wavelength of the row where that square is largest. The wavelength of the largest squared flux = 4957.5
